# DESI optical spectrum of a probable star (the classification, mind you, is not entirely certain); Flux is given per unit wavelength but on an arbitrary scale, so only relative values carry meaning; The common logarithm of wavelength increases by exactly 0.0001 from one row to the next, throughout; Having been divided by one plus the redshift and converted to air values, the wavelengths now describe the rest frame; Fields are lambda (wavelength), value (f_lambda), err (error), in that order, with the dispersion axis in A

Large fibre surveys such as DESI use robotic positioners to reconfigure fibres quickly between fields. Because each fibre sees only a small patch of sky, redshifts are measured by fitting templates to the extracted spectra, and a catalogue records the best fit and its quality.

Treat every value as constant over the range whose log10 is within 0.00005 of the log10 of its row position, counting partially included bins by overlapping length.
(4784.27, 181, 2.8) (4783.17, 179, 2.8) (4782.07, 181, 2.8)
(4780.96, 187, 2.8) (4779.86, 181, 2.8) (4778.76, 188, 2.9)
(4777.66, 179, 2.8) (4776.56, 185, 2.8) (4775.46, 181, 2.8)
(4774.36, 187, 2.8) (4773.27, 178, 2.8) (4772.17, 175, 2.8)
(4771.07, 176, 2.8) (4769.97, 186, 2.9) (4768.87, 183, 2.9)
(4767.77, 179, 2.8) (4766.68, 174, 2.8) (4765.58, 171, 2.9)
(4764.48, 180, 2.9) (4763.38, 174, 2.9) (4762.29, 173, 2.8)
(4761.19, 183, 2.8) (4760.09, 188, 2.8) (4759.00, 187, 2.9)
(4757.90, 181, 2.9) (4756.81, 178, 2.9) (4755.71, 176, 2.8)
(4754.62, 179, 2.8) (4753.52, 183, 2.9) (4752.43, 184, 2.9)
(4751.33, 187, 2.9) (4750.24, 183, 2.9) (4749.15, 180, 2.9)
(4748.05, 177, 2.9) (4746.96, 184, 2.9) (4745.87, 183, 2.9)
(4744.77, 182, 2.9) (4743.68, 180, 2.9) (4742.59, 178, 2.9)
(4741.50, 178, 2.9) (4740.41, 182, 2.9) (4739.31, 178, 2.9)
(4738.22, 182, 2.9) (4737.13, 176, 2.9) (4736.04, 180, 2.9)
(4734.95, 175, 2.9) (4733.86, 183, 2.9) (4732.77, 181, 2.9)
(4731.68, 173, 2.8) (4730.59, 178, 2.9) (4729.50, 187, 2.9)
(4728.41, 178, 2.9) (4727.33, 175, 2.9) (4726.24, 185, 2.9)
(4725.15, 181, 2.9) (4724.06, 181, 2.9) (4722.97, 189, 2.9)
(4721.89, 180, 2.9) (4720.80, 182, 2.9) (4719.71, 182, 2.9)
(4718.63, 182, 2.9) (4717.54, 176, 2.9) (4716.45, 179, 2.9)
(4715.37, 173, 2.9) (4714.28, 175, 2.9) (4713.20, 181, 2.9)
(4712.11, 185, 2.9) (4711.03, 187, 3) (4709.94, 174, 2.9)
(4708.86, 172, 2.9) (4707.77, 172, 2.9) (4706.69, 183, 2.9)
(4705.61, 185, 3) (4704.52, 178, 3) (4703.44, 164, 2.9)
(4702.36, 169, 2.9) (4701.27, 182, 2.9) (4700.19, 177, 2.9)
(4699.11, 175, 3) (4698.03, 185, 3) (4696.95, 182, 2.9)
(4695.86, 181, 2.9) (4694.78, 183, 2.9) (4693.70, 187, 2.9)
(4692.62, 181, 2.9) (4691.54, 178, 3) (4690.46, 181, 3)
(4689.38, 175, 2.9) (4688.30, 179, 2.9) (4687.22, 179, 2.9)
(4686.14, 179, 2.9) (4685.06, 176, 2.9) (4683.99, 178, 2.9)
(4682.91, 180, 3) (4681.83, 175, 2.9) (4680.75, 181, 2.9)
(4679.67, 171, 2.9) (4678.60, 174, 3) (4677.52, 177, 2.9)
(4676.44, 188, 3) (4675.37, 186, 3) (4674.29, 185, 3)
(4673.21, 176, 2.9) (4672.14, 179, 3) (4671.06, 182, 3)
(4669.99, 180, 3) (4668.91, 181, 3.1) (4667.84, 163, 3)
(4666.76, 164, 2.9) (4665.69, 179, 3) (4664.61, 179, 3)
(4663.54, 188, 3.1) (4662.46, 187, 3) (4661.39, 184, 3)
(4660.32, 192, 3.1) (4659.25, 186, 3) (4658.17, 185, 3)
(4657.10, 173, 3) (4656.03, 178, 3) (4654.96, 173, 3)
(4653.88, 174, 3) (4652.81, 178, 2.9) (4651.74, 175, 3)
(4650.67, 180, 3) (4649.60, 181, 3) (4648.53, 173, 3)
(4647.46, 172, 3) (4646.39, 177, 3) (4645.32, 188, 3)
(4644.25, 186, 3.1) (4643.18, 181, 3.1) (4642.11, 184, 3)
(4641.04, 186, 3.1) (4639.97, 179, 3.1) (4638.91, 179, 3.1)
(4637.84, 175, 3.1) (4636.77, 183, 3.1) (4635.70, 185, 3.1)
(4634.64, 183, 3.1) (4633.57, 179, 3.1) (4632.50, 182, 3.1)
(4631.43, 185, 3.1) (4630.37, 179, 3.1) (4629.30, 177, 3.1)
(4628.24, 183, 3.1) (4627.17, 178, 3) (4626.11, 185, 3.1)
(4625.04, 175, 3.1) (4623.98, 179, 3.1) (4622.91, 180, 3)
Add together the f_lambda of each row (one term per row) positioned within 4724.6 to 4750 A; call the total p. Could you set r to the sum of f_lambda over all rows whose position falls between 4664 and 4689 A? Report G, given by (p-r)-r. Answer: -4046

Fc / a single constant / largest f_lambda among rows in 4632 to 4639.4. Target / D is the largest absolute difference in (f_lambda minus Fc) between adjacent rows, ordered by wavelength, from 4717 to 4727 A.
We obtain 9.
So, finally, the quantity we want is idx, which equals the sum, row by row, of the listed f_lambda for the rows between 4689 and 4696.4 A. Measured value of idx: 1266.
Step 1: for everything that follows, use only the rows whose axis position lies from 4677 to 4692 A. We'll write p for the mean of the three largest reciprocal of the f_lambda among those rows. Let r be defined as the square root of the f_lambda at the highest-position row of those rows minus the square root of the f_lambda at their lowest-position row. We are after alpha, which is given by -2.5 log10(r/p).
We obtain -2.0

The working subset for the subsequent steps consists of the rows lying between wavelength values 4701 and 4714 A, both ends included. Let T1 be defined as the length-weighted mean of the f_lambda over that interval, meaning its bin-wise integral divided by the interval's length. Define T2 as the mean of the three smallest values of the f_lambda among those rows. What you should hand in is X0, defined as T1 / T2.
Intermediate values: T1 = 177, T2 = 168.3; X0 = 1.05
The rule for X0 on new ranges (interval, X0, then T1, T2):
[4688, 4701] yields 1.03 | 180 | 175.7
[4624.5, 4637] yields 1.03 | 181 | 176.7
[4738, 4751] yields 1.02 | 181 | 177.7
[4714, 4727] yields 1.03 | 180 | 174.7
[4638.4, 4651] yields 1.04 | 181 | 174.0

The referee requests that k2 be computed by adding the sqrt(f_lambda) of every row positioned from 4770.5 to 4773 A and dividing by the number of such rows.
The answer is 13.2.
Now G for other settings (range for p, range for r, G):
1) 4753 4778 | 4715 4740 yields -4136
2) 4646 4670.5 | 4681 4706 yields -4116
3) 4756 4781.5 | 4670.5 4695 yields -4106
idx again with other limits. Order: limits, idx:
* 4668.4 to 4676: 1269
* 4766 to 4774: 1251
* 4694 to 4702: 1265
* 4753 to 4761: 1272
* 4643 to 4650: 1258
